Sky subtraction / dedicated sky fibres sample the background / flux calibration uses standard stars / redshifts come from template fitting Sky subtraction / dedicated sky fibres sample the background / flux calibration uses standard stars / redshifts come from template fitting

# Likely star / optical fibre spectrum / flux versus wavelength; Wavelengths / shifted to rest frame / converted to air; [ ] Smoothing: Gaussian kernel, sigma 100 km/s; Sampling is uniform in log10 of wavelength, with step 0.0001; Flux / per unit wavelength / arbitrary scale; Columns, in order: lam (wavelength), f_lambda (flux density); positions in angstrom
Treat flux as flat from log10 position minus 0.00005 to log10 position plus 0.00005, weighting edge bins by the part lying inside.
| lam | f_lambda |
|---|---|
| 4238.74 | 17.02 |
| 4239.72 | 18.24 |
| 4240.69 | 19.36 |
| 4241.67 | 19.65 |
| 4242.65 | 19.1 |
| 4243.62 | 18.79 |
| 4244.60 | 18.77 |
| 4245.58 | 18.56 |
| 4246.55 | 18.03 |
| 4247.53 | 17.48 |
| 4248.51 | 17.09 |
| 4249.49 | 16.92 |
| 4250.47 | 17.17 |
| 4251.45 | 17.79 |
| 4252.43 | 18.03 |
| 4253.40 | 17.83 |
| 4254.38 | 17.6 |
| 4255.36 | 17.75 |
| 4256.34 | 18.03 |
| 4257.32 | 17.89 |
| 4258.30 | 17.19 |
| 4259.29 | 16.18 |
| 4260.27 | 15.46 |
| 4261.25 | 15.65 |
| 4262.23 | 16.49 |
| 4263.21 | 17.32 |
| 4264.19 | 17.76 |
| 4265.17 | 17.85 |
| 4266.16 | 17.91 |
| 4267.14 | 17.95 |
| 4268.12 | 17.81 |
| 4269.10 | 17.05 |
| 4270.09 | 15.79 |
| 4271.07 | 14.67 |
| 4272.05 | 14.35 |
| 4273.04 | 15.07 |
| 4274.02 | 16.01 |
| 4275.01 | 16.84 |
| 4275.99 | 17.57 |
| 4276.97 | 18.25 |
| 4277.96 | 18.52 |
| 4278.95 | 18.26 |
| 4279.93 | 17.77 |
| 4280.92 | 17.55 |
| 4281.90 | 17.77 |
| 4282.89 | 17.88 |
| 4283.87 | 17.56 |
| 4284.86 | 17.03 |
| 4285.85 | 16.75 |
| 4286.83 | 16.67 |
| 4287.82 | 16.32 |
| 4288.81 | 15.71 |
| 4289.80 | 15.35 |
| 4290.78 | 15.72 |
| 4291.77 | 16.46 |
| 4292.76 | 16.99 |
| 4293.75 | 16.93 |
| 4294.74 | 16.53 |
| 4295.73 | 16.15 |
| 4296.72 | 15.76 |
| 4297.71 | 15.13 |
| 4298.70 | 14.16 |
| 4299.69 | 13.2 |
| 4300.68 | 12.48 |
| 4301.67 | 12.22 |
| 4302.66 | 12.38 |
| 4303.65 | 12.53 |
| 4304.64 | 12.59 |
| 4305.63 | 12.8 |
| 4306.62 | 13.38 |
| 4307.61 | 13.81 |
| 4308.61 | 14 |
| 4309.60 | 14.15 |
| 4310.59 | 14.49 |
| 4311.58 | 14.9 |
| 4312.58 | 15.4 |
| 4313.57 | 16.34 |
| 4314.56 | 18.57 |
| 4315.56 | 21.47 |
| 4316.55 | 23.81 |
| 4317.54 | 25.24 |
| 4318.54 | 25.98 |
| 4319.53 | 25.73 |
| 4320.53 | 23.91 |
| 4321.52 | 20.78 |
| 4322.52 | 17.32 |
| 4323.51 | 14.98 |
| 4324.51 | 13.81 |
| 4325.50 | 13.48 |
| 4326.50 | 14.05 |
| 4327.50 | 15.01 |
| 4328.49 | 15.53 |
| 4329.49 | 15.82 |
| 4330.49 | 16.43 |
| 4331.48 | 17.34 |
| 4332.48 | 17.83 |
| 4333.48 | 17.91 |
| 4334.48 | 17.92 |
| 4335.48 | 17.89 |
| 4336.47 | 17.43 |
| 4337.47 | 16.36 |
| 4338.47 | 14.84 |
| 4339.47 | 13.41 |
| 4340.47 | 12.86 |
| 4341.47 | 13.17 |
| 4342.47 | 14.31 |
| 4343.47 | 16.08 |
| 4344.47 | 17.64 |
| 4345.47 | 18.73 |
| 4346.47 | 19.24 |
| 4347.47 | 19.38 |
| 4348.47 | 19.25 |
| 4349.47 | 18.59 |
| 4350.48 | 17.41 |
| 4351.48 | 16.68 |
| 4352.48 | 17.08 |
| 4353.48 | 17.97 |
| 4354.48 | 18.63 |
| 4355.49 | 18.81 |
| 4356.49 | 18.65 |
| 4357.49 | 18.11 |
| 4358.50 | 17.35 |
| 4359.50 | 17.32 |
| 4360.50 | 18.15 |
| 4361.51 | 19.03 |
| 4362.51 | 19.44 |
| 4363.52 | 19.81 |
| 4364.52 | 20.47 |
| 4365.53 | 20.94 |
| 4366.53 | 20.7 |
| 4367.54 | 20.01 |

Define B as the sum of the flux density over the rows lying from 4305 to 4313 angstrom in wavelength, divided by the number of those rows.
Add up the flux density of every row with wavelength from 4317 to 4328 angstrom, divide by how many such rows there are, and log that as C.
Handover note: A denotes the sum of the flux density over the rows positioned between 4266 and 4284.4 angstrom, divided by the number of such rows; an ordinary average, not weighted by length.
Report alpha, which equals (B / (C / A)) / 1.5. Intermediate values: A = 17.1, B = 14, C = 19.1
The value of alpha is 8.4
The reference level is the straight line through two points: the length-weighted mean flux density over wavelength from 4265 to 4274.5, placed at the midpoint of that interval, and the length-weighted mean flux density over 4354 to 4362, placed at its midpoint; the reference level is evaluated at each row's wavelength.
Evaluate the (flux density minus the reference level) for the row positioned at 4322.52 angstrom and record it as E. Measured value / -0.2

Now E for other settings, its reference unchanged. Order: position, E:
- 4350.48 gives -0.7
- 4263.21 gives 1.1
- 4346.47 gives 1.2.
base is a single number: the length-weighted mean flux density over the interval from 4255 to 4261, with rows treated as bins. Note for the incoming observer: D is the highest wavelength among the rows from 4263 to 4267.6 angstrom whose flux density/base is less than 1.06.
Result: 4267.14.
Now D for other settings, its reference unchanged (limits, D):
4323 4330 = 4329.49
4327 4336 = 4335.48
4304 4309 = 4308.61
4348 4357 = 4353.48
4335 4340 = 4339.47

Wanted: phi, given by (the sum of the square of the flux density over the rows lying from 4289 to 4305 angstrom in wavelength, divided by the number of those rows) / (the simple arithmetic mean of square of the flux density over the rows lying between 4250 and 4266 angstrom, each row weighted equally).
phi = 0.73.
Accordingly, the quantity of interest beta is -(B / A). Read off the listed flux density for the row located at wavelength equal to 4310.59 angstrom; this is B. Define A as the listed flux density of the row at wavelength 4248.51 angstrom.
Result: -0.85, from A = 17.09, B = 14.49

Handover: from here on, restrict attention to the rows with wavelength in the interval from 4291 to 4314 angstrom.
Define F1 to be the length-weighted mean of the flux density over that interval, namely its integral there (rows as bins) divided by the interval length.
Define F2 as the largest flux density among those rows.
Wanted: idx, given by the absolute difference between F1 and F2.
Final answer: 2.5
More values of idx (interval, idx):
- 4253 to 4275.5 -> 1.2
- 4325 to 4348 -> 3.2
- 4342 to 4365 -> 2.3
